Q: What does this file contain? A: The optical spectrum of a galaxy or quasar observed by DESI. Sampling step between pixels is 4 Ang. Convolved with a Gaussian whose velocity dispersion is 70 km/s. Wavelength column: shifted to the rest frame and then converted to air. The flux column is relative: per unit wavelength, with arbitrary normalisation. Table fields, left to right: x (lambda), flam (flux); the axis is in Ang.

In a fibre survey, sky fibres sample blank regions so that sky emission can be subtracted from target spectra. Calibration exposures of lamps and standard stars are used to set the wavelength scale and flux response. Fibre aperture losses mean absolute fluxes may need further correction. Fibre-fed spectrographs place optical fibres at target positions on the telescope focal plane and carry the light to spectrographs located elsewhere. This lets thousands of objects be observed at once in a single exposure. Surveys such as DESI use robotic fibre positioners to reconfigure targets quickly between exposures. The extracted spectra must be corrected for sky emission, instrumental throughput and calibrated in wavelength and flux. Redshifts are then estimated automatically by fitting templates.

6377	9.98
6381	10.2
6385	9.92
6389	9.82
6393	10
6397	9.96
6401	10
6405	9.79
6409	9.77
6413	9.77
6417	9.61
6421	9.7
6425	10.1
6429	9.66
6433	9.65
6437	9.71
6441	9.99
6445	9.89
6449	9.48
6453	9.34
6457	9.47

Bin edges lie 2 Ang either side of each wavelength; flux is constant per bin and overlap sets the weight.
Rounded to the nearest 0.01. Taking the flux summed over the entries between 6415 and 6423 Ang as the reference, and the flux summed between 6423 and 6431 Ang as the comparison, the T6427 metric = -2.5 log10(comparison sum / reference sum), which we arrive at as -0.03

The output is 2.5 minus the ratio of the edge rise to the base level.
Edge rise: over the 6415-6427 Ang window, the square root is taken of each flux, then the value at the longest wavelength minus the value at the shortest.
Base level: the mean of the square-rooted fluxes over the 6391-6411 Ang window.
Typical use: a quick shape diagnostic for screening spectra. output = 2.48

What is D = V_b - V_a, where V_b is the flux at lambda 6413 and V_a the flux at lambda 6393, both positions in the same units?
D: -0.2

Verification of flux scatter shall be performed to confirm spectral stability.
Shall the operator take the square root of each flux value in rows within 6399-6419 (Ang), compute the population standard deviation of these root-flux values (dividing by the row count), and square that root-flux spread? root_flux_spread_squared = 0.0004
